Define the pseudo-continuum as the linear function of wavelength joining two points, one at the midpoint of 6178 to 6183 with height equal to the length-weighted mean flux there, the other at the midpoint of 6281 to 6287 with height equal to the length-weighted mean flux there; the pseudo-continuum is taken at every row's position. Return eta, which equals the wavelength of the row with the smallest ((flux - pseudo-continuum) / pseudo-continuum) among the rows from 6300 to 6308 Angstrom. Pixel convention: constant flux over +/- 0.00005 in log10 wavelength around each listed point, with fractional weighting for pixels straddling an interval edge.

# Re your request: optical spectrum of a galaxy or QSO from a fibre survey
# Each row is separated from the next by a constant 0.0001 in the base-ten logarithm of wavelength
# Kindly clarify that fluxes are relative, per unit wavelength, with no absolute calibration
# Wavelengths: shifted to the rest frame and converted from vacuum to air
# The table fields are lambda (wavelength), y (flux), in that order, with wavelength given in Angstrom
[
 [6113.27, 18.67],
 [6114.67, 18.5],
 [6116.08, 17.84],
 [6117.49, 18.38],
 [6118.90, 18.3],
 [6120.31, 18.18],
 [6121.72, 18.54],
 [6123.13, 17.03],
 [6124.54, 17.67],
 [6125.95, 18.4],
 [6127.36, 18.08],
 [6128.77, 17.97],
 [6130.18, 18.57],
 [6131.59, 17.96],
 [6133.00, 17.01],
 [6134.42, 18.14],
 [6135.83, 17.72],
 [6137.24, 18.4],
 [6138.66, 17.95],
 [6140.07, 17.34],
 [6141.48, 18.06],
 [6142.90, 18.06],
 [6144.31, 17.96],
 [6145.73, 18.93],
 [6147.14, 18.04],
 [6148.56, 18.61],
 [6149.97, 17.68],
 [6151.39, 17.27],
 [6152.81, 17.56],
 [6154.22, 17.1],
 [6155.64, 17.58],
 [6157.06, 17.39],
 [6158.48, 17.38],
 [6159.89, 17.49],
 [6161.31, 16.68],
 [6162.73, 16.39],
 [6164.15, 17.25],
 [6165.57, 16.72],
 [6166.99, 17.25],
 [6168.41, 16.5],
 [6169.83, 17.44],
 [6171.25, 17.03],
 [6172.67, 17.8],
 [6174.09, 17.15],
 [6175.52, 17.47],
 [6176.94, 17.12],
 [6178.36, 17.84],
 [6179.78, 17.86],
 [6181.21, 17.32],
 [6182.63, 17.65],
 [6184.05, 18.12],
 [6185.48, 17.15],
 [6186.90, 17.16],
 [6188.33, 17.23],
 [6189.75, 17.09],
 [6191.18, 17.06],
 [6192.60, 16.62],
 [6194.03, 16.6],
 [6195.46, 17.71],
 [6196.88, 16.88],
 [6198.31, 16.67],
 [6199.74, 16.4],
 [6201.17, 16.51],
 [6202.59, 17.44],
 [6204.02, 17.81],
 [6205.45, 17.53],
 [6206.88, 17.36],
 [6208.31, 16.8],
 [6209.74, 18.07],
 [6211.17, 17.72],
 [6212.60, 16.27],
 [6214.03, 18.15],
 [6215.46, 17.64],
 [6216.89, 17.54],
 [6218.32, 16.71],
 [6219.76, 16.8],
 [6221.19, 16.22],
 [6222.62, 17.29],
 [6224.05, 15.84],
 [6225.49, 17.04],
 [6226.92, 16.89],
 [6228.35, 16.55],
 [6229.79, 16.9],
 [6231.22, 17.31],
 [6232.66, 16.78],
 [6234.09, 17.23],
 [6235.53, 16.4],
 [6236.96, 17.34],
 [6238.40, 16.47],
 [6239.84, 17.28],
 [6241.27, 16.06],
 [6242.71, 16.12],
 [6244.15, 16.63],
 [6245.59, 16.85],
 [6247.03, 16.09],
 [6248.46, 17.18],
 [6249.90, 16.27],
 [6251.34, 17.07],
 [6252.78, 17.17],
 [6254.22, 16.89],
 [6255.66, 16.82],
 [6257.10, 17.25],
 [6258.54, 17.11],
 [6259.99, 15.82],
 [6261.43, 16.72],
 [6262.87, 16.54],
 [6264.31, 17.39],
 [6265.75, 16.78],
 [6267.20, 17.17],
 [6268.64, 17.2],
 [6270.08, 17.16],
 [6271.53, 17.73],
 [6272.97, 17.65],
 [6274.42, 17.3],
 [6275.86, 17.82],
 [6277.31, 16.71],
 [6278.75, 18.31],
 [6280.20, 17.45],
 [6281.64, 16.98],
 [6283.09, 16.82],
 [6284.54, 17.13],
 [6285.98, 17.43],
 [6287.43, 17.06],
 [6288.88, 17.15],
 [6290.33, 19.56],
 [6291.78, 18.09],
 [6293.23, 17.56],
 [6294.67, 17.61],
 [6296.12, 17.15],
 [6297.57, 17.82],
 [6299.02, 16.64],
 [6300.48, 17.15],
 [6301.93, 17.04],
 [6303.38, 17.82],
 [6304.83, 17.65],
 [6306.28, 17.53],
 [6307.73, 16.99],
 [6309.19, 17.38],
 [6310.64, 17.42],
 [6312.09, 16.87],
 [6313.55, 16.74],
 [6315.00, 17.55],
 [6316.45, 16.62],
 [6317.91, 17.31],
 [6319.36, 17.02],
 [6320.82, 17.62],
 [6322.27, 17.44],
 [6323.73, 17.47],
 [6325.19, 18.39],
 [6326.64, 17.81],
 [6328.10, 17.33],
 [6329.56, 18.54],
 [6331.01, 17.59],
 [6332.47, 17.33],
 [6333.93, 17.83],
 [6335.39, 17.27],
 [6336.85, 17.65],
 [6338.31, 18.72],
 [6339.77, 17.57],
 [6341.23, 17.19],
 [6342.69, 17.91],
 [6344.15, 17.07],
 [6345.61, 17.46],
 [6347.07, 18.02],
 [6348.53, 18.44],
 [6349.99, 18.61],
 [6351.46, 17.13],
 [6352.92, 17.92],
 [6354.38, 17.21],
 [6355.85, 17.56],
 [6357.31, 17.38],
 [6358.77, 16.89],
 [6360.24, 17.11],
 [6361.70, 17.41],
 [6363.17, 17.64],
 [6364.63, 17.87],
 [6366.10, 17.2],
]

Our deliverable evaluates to 6307.73 Angstrom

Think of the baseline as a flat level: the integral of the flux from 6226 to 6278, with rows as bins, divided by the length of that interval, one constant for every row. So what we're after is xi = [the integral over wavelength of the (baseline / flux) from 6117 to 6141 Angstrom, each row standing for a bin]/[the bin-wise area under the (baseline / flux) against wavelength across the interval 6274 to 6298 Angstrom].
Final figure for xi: 0.97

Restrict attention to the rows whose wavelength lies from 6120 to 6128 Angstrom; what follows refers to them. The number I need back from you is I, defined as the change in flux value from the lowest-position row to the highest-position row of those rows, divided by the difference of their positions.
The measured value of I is -0.01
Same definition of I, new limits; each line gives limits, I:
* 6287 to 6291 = 0.86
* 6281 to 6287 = 0.10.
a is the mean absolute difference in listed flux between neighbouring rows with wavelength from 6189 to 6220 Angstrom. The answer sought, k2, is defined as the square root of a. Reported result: 0.75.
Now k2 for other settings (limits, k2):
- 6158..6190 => 0.69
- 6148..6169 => 0.69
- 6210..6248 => 0.84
